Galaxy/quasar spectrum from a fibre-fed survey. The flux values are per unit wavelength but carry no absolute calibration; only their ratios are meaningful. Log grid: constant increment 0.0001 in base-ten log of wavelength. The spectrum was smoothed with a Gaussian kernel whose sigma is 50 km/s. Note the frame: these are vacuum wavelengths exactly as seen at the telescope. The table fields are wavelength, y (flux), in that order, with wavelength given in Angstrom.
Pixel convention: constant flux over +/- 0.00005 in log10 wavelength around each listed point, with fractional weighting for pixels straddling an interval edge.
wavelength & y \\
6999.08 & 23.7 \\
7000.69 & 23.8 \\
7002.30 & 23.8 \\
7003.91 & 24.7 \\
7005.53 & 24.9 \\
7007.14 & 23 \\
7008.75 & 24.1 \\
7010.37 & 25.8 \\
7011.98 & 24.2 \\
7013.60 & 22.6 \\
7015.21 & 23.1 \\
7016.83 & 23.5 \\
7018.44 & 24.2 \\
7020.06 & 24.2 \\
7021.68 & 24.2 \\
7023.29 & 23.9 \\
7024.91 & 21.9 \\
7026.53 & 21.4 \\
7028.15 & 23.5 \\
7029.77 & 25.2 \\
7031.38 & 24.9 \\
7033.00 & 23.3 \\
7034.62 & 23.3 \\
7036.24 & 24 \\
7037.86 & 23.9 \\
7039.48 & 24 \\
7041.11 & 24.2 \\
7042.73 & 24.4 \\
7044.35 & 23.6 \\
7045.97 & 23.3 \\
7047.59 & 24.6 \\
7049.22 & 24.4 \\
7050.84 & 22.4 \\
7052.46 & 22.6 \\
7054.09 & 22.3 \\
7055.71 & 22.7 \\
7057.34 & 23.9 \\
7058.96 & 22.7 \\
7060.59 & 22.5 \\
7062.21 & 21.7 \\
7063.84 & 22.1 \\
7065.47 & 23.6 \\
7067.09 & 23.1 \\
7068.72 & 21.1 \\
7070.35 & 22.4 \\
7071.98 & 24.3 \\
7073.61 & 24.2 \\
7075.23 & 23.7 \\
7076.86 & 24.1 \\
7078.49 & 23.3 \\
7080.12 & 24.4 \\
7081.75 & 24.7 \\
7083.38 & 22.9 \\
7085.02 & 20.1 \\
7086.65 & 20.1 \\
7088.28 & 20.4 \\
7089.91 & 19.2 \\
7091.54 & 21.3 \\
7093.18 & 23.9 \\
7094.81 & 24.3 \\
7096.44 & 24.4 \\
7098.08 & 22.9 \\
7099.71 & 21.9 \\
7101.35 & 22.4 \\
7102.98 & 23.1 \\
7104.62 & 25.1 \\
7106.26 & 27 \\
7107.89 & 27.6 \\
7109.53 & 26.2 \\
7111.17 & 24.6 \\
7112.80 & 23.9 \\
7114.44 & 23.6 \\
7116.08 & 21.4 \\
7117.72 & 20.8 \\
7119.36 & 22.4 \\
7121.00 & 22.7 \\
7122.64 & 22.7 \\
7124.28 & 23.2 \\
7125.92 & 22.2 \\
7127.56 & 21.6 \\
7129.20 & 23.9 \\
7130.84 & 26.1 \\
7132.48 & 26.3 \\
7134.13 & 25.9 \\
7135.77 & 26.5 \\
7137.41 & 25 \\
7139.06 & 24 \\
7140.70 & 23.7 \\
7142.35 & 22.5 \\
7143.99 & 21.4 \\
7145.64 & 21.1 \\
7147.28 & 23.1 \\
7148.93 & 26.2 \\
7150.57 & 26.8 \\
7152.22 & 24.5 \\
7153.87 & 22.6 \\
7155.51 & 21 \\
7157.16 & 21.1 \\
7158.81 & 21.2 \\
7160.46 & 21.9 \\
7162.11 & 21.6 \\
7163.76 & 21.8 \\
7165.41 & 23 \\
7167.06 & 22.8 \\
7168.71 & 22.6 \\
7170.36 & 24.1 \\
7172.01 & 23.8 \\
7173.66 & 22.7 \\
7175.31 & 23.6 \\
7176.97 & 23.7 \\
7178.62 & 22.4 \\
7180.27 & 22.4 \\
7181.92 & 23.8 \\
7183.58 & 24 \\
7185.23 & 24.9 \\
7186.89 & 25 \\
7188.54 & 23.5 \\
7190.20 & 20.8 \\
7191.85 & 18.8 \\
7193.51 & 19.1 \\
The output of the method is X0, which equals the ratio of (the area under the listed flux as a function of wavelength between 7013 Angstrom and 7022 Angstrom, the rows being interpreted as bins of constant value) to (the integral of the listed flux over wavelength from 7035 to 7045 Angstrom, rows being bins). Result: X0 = 0.89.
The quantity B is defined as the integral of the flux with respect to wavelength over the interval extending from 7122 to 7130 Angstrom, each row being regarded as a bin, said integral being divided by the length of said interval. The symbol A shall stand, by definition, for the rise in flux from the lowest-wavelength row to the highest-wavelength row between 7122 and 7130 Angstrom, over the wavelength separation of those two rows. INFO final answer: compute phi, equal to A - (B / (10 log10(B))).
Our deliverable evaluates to -1.49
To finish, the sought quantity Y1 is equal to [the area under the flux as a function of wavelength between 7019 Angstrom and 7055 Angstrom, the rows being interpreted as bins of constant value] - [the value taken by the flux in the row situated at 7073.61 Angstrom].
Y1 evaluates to 826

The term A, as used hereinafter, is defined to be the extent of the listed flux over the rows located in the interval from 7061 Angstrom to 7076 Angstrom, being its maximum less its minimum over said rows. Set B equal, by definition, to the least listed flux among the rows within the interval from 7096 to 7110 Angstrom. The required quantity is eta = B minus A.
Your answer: 18.7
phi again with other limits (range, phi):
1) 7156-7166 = -1.39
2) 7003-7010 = -1.88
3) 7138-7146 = -2.11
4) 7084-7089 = -1.46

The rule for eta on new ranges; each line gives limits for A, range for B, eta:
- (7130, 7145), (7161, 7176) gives 16.5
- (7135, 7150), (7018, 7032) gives 16.0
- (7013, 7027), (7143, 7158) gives 18.2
